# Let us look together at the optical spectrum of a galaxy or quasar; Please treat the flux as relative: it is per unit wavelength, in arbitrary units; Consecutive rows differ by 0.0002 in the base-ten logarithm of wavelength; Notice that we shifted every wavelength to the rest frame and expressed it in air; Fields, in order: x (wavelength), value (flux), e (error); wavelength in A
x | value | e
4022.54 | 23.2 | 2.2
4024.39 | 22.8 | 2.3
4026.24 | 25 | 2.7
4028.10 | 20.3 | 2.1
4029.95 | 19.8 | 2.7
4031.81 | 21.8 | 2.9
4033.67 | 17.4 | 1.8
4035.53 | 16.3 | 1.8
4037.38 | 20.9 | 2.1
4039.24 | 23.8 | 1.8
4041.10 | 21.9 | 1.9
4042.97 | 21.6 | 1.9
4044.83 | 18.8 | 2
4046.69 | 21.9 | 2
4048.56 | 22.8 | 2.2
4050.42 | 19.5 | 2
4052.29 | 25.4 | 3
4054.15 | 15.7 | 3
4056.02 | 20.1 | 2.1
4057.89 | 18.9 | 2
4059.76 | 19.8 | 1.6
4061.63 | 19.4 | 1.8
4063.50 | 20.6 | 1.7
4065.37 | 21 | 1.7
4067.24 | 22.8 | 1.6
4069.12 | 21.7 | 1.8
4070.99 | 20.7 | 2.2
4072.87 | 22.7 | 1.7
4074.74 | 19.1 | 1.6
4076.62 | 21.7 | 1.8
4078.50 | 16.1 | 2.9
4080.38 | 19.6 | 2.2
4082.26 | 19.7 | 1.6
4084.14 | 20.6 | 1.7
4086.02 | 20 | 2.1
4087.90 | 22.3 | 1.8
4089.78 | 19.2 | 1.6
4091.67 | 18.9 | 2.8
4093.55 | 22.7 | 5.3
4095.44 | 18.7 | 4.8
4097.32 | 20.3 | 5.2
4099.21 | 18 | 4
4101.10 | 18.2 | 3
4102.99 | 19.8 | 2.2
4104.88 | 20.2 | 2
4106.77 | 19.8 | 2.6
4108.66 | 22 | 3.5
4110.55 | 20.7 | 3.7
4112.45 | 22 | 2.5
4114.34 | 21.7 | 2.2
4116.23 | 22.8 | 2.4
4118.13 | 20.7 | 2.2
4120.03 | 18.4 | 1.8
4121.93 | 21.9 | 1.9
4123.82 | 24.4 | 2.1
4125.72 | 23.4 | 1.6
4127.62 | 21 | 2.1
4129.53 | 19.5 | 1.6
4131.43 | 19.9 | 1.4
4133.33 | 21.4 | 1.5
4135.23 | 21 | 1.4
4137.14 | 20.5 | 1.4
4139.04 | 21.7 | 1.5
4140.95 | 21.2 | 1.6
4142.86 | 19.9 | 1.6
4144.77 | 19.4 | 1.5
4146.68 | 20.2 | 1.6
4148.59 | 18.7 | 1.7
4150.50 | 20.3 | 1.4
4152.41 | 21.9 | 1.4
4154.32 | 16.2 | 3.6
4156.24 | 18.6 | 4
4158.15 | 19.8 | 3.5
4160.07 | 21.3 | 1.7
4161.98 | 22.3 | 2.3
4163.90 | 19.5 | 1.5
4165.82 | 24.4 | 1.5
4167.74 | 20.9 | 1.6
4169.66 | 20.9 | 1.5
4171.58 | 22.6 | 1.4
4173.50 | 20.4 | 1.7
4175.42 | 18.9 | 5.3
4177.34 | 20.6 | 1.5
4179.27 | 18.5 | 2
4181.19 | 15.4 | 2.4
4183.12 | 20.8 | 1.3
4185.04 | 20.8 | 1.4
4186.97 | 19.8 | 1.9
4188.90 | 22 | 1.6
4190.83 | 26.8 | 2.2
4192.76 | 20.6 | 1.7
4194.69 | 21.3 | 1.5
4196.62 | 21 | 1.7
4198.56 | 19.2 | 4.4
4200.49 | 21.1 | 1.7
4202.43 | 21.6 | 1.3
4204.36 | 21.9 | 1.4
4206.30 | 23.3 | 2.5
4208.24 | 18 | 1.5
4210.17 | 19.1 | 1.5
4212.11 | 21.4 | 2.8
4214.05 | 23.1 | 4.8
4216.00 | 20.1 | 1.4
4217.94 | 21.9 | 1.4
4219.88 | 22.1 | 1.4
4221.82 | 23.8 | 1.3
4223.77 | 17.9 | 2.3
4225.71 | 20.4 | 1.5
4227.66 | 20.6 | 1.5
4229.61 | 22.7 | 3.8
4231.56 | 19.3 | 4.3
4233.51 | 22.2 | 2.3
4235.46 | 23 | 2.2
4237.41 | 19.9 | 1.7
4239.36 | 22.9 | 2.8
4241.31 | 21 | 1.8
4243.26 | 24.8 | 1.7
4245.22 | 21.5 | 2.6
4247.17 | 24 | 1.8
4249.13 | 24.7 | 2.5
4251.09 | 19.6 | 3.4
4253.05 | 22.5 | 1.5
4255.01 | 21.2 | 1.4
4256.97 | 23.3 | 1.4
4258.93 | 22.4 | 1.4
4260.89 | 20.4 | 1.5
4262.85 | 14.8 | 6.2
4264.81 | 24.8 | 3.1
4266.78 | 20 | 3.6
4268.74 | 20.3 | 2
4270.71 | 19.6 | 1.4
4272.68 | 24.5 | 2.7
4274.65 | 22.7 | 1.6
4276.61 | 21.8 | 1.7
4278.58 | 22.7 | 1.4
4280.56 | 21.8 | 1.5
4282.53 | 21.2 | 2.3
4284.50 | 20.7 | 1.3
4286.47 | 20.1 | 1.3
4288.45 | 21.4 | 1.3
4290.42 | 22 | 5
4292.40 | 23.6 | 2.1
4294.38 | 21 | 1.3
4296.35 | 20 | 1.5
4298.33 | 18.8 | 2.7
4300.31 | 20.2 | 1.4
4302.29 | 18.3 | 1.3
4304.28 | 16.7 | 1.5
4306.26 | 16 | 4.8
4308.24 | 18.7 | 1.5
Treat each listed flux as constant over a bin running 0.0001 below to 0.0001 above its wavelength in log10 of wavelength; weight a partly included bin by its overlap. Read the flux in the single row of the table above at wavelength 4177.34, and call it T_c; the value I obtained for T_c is 20.6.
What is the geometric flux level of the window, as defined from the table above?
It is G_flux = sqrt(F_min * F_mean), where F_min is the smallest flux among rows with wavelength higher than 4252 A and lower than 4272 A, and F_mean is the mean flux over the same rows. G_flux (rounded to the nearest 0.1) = 17.6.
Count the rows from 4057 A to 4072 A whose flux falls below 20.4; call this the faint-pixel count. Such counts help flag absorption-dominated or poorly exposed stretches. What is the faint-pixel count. 3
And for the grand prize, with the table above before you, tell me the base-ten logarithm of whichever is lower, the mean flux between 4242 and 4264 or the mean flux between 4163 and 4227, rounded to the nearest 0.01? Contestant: 1.32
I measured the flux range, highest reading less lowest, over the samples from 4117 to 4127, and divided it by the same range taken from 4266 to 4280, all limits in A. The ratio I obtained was 1.2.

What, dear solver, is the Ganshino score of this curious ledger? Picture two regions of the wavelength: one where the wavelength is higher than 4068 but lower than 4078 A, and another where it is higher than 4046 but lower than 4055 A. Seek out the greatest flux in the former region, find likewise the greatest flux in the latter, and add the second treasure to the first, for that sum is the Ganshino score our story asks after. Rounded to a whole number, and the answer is 48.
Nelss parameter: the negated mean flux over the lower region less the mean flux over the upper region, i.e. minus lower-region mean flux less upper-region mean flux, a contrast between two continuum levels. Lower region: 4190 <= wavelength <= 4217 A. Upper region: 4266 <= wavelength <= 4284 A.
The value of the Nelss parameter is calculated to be -42.9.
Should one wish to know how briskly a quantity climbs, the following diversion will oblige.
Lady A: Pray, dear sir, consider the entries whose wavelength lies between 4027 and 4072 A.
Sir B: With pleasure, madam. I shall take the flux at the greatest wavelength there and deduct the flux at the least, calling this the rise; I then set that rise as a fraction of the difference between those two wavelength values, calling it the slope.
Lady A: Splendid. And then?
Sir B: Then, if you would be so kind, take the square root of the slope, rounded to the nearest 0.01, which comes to 0.10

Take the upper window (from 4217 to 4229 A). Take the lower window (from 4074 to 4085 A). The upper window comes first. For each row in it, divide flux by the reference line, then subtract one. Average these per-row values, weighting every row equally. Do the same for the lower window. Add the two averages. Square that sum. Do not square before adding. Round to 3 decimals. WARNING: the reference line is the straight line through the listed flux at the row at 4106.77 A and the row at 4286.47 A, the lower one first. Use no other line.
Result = 0.002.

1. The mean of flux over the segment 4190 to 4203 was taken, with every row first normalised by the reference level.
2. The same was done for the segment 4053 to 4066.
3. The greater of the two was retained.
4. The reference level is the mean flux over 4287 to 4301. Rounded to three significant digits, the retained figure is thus 1.03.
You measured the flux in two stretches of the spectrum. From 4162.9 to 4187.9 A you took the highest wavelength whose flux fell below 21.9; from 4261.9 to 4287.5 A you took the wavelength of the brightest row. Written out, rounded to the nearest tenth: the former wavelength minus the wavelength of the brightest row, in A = -77.8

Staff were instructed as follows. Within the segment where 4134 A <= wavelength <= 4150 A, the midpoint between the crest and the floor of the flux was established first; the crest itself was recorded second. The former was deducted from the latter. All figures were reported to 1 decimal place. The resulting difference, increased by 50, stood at 51.5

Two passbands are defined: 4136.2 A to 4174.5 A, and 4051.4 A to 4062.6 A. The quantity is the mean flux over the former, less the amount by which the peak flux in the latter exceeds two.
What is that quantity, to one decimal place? -2.9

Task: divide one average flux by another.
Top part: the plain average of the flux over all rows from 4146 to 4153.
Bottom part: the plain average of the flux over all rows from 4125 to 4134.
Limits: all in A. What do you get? 0.96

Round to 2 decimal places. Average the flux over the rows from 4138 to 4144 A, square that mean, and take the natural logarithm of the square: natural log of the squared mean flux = 6.08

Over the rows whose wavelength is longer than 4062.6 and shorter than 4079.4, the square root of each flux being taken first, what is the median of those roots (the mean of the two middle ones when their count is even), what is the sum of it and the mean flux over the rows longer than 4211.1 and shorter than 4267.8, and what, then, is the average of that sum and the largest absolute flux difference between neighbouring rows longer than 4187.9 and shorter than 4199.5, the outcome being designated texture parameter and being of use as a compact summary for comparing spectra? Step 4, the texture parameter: 16.2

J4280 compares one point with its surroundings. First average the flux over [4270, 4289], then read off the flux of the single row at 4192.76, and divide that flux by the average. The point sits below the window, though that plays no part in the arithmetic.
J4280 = 0.95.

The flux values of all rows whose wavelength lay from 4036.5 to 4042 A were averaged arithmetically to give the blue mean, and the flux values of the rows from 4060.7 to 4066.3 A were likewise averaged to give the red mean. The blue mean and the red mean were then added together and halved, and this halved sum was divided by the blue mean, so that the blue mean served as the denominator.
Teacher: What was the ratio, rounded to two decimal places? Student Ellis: 0.96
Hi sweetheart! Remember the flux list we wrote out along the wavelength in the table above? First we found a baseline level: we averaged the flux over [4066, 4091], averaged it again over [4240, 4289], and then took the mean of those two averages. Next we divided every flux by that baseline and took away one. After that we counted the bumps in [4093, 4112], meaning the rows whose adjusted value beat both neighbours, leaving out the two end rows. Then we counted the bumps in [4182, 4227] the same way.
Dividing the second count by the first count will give 1.7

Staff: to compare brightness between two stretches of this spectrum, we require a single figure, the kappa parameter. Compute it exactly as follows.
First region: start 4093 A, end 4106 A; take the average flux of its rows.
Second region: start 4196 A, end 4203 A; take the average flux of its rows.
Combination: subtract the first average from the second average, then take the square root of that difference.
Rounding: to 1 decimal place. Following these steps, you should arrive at 1.0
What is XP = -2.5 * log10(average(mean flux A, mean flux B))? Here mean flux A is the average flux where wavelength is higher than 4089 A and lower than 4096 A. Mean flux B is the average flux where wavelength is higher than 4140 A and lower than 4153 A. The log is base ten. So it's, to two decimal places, -3.26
